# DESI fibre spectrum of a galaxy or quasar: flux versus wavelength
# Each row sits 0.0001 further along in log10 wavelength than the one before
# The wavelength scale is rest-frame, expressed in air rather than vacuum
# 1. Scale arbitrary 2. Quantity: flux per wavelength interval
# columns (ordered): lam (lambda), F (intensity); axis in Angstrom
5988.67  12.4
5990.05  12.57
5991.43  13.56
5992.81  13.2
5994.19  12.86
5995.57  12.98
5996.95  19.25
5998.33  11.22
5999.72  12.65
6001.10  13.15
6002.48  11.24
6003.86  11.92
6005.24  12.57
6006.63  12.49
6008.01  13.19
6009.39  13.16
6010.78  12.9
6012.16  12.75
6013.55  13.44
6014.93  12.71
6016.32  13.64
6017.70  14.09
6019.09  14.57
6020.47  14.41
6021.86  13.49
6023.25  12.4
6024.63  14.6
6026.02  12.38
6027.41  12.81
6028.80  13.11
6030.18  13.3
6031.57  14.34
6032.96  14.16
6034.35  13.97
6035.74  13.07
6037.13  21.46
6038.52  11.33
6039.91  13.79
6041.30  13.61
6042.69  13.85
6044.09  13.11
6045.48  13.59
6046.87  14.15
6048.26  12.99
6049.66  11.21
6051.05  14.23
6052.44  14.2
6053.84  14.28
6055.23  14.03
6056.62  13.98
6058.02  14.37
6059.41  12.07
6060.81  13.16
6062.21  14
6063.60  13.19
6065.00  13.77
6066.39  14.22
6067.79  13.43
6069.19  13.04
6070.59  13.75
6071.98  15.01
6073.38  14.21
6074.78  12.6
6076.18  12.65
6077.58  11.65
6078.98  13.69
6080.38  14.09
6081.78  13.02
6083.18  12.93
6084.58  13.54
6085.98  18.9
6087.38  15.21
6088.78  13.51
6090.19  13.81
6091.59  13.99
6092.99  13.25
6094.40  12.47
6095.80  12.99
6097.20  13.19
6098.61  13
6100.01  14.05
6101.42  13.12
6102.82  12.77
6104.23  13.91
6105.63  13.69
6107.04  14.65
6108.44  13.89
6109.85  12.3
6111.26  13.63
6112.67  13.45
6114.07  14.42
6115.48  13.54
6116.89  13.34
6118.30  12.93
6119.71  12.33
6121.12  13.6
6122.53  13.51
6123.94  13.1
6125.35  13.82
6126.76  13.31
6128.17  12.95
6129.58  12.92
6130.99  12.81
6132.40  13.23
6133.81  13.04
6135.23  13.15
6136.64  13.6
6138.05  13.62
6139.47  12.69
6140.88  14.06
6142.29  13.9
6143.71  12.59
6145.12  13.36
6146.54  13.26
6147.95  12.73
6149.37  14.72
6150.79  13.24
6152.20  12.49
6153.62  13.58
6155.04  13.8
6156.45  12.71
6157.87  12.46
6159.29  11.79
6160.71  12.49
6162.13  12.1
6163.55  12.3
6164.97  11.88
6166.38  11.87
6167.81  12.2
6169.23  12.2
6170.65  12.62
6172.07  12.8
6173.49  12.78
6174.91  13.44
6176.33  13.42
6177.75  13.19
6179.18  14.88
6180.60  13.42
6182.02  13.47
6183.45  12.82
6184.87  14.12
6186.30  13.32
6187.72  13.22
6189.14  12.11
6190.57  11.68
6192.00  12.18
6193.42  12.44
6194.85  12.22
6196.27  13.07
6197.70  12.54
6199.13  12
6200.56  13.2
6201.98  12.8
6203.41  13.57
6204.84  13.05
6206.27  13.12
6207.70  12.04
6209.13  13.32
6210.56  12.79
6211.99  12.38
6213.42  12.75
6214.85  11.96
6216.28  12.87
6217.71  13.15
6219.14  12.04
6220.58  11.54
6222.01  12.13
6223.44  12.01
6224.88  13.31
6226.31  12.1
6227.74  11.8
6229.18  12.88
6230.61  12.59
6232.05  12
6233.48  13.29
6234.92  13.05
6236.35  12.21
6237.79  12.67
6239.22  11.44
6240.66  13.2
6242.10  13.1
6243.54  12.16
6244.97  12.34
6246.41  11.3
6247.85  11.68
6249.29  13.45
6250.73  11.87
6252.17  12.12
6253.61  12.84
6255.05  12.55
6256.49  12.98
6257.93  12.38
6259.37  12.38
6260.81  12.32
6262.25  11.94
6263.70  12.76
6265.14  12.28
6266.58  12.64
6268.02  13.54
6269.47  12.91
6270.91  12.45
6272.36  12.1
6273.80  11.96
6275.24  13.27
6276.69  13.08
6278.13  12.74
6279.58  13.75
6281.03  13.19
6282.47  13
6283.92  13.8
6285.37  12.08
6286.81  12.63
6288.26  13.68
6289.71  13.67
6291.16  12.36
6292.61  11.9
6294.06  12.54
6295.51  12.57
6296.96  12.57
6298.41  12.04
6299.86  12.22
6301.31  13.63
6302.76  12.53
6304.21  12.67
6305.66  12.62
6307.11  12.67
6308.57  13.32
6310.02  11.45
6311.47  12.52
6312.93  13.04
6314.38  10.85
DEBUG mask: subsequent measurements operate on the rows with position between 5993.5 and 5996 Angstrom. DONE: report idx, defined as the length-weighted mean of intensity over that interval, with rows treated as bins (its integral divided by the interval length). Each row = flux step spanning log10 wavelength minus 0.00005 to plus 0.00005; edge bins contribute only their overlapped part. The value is 12.9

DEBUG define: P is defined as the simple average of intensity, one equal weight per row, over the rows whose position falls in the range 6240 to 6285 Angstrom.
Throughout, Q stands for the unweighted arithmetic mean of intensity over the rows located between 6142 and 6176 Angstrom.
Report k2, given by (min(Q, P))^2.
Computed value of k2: 160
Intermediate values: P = 12.6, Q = 12.8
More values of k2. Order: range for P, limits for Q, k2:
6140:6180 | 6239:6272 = 155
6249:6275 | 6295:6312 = 157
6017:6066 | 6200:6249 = 157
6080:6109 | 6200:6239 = 159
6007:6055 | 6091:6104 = 174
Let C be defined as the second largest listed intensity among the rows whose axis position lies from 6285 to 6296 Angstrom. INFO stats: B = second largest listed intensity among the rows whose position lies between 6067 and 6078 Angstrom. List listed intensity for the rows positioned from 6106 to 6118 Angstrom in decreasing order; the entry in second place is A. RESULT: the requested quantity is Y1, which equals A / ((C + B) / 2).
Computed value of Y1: 1.03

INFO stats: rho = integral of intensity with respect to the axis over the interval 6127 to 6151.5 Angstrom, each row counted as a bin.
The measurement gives 326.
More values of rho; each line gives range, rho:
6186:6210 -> 305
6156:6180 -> 304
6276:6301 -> 321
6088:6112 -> 322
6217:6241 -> 298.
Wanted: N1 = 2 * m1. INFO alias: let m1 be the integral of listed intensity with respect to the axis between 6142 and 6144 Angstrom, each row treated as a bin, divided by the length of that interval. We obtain 26.4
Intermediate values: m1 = 13.2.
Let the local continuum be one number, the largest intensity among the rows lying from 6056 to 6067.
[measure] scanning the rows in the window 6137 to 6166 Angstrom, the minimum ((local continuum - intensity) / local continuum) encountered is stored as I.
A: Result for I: -0.02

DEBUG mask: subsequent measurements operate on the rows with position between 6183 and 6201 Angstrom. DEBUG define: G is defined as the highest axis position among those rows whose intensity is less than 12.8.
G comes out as 6199.13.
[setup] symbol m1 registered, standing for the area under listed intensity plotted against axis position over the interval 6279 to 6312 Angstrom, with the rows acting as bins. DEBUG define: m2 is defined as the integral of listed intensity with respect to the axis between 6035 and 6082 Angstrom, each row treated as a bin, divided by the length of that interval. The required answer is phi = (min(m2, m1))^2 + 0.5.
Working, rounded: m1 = 421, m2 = 13.7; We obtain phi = 188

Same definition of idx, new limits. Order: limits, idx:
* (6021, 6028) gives 13.2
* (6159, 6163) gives 12.2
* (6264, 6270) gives 12.8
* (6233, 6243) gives 12.7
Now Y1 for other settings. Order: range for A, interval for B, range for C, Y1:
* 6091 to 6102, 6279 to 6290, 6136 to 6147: 1.01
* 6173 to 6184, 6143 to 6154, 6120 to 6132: 0.99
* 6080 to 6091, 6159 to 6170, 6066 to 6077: 1.15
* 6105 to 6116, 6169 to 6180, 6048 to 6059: 1.04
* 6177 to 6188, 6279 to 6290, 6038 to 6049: 1.02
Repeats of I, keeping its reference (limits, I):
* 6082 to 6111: -0.32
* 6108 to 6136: 0.00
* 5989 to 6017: -0.34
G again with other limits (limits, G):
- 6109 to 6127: 6119.71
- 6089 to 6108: 6102.82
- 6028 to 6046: 6038.52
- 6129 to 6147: 6143.71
